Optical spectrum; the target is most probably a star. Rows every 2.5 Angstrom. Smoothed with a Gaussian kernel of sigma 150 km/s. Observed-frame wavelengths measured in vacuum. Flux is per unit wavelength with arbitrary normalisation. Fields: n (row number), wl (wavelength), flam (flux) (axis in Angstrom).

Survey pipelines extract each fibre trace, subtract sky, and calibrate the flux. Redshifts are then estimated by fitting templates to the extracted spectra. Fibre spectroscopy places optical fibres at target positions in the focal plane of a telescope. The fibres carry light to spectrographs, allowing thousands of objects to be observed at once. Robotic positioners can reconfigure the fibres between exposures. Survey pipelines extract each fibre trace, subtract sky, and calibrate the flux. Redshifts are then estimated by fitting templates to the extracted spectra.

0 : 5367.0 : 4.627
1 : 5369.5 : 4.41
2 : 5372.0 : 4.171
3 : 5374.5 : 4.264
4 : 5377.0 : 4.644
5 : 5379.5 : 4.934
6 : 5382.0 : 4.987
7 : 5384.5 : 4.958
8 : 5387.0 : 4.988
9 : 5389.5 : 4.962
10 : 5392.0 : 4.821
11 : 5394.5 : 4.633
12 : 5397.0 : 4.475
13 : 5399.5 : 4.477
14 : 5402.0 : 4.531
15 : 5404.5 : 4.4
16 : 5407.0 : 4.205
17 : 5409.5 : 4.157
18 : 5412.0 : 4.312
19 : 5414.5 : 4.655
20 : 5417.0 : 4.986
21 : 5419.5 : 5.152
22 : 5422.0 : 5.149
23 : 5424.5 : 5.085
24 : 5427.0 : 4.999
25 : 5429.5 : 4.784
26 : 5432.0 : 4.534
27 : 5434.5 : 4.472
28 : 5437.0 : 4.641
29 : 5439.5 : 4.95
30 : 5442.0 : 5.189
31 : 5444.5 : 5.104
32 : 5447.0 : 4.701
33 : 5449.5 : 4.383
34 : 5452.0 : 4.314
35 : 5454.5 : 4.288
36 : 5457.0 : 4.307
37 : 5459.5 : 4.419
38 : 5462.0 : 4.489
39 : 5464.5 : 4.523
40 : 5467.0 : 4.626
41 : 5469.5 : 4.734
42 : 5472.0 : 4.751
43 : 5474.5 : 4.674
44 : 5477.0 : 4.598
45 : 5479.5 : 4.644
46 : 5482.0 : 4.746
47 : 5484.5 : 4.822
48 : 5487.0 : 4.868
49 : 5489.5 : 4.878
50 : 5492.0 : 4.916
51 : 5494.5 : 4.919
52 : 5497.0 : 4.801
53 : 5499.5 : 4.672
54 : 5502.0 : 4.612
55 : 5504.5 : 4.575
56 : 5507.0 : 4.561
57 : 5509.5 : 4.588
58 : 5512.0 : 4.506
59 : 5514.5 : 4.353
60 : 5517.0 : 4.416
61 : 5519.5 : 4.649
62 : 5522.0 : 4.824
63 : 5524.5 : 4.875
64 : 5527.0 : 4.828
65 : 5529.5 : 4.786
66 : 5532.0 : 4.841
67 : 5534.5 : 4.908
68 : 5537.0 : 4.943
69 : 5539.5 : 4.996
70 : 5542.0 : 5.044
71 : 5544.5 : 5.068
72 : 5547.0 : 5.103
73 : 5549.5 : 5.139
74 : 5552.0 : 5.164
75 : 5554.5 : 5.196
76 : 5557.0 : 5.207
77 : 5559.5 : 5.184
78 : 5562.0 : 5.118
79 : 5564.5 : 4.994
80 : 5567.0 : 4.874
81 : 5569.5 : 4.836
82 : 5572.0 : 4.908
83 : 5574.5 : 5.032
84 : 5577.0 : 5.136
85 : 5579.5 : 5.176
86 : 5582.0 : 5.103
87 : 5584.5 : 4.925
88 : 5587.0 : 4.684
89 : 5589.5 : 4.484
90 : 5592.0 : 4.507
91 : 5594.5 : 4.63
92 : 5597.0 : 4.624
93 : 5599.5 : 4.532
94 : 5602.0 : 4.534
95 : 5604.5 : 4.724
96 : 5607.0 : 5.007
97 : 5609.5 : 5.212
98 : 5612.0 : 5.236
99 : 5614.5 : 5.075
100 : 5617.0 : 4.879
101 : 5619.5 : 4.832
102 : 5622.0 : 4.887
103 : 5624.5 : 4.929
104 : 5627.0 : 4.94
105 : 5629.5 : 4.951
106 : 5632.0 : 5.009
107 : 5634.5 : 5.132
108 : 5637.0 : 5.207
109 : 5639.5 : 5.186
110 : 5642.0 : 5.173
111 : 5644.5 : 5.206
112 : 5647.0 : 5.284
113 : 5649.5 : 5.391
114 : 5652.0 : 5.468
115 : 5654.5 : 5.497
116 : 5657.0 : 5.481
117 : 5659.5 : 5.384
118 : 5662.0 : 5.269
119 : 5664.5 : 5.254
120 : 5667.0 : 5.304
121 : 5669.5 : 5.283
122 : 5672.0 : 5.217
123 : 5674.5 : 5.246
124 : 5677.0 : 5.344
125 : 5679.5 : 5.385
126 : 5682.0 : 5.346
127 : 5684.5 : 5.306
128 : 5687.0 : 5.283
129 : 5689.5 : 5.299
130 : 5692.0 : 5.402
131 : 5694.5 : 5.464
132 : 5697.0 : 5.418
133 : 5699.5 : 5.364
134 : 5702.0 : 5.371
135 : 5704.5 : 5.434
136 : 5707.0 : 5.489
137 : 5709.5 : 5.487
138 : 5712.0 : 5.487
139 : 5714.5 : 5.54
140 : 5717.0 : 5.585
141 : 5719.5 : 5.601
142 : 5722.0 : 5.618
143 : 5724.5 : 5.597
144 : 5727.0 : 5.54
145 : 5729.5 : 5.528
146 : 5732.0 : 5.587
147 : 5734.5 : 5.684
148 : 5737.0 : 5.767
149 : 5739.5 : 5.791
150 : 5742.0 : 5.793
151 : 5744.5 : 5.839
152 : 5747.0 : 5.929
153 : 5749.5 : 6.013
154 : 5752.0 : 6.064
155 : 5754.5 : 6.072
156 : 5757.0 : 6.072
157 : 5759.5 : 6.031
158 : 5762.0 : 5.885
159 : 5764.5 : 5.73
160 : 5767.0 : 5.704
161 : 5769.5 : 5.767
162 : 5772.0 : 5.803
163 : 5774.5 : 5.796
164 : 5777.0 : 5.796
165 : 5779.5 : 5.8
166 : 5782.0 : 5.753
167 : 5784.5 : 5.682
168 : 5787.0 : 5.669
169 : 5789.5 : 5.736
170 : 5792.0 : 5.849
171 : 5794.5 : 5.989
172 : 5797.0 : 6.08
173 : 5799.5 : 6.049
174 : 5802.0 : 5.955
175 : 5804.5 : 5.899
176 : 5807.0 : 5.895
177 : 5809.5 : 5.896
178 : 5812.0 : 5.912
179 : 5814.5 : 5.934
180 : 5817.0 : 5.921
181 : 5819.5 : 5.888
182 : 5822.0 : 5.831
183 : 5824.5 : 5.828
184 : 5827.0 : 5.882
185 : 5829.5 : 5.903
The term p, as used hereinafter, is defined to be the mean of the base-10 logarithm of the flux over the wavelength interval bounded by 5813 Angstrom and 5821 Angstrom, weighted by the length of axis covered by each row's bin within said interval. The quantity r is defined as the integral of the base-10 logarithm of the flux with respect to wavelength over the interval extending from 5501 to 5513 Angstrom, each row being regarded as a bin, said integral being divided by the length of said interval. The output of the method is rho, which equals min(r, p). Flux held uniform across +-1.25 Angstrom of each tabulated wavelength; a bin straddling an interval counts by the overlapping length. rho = 0.66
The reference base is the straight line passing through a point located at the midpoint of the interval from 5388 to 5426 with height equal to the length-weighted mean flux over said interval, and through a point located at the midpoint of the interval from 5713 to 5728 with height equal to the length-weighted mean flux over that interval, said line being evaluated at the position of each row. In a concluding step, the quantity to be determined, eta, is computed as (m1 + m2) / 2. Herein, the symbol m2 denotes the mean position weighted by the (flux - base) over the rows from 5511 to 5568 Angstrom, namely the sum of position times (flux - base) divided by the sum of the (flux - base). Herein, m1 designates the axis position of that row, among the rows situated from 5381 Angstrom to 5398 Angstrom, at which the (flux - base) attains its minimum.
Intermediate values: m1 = 5397.0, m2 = 5522.1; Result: 5459.5 Angstrom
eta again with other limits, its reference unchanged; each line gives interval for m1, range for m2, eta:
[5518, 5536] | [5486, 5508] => 5511.0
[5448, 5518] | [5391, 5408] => 5460.1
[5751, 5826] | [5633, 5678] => 5721.9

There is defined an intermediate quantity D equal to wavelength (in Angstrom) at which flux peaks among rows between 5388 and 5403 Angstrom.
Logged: 5389.5 Angstrom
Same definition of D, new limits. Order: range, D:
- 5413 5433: 5419.5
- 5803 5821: 5814.5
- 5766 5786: 5772.0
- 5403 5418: 5417.0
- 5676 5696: 5694.5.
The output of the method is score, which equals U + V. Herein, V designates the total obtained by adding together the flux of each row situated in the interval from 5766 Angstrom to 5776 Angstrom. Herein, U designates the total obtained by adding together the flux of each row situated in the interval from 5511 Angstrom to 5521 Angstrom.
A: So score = 41.0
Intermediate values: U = 17.9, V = 23.1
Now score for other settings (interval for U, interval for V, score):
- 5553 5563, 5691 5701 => 42.4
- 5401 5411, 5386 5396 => 36.7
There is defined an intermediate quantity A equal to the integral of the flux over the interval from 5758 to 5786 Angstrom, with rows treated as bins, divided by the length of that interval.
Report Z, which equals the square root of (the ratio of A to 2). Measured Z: 1.70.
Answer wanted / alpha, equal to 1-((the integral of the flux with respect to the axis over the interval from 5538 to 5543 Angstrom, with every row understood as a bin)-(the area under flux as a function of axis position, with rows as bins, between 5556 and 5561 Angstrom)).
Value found 1.9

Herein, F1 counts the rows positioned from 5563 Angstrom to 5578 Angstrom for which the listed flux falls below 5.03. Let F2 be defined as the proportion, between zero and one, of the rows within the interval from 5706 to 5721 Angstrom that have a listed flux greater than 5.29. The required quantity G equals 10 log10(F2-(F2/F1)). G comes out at -1.2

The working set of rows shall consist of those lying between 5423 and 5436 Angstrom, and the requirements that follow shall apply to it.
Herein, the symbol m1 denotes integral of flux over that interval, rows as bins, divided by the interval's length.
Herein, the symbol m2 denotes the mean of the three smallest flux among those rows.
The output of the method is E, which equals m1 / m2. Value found 1.04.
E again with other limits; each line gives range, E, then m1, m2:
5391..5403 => 1.02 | 4.58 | 4.49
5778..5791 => 1.01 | 5.73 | 5.70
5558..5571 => 1.02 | 5.00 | 4.90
